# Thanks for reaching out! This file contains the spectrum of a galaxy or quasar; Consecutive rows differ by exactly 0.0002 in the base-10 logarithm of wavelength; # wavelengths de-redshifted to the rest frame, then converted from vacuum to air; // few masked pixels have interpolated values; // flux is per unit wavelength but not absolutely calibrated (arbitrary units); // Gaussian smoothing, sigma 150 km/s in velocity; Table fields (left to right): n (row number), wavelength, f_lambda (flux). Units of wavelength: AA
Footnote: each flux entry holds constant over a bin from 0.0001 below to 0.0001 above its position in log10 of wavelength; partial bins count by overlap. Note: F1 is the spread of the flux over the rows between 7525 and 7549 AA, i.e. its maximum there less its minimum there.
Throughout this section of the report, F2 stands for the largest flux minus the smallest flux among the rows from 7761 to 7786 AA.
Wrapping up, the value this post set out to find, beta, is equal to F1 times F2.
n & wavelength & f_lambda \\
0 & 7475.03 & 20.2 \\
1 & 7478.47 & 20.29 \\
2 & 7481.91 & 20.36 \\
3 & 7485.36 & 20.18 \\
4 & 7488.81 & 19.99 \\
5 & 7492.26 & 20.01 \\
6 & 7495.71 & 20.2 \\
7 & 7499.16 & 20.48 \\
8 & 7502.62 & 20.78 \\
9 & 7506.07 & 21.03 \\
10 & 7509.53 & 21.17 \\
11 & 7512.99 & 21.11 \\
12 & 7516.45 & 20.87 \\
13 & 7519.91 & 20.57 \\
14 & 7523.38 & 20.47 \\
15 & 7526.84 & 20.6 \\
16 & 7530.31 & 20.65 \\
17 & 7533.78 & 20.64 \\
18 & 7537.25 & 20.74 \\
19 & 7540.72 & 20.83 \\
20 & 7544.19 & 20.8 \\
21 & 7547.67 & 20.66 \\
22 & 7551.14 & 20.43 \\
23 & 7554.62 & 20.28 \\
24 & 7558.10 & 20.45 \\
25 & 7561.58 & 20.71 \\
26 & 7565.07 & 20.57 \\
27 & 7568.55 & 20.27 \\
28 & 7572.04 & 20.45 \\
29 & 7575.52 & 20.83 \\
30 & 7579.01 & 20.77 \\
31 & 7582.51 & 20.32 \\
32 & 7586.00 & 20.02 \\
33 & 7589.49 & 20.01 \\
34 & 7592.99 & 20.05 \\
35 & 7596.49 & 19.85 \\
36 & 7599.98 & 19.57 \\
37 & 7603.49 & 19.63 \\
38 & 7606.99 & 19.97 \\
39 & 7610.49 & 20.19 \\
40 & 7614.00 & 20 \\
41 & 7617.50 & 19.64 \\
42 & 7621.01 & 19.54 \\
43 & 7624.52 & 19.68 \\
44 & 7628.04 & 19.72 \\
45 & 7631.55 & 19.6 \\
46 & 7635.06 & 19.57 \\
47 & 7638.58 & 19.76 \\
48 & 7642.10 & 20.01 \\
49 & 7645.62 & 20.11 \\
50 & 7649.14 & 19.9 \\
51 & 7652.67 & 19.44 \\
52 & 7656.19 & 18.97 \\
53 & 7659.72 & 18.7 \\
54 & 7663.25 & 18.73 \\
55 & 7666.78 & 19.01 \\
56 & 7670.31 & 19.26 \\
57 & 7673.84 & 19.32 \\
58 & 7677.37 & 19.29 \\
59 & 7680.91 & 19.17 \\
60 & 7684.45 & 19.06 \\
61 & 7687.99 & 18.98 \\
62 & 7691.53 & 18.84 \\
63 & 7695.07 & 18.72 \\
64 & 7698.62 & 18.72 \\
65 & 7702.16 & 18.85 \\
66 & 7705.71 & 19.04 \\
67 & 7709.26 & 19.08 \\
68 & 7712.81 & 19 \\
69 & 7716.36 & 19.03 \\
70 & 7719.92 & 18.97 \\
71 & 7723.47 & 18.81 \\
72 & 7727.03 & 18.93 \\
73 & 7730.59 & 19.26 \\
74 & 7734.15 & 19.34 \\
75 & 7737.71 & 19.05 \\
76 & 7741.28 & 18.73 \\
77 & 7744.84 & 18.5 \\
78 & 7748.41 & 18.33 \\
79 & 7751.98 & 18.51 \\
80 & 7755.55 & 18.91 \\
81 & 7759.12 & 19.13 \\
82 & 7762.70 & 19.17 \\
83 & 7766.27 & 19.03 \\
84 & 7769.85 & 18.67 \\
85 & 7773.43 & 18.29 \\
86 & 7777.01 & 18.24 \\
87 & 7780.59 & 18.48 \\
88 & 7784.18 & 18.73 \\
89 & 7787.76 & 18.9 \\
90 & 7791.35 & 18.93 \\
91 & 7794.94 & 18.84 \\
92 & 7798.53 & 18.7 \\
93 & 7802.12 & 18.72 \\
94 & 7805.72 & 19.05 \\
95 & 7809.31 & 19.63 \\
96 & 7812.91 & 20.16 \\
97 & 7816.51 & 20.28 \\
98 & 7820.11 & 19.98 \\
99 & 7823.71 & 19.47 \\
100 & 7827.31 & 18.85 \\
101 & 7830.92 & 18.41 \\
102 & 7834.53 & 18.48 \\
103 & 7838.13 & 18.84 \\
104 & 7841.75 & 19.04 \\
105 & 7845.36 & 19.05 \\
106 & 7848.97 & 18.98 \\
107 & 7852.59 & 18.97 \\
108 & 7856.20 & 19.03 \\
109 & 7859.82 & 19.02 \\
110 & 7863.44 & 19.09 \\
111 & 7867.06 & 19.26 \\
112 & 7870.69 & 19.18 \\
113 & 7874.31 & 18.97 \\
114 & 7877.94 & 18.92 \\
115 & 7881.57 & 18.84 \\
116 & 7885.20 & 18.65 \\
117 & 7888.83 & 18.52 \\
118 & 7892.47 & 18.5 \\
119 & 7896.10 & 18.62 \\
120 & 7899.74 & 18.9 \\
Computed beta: 0.21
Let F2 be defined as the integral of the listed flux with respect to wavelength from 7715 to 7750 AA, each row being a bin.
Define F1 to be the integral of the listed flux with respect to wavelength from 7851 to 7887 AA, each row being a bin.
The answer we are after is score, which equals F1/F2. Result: 1.034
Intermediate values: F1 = 684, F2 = 661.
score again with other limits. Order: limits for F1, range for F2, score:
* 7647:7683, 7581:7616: 0.989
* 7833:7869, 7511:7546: 0.942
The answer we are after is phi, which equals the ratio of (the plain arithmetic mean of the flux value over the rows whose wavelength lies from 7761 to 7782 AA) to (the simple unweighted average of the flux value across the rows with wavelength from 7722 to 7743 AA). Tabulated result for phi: 0.98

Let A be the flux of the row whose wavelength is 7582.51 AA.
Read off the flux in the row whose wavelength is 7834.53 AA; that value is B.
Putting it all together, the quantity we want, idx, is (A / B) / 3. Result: 0.37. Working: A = 20.32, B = 18.48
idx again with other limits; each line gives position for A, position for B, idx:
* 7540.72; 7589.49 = 0.35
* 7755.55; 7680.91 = 0.33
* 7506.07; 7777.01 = 0.38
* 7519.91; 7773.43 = 0.37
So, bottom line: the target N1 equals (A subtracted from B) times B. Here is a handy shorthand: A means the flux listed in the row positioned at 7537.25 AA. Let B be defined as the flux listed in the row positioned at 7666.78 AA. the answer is -33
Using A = 20.74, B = 19.01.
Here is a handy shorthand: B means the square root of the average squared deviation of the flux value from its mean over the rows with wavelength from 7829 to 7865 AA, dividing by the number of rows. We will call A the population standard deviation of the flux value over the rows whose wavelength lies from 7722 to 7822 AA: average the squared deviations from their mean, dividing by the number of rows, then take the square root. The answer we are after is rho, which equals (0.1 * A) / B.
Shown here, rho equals 0.22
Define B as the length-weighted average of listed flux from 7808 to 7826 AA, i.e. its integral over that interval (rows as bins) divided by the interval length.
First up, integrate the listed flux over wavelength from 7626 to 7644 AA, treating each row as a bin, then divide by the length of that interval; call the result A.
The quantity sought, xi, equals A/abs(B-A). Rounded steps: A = 19.7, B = 19.9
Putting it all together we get 127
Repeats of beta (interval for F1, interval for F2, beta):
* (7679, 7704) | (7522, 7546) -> 0.16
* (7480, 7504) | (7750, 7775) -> 0.70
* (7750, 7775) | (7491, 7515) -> 1.02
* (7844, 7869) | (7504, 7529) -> 0.20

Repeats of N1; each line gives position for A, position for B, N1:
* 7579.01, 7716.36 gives -33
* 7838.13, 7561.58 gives 39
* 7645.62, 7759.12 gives -19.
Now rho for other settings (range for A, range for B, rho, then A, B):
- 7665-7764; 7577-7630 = 0.08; 0.25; 0.32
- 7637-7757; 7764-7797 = 0.15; 0.41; 0.27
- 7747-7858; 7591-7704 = 0.11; 0.50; 0.46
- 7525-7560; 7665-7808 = 0.06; 0.17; 0.28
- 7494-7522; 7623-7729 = 0.08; 0.32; 0.40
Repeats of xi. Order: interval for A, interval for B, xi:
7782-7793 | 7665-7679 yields 47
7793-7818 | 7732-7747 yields 46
